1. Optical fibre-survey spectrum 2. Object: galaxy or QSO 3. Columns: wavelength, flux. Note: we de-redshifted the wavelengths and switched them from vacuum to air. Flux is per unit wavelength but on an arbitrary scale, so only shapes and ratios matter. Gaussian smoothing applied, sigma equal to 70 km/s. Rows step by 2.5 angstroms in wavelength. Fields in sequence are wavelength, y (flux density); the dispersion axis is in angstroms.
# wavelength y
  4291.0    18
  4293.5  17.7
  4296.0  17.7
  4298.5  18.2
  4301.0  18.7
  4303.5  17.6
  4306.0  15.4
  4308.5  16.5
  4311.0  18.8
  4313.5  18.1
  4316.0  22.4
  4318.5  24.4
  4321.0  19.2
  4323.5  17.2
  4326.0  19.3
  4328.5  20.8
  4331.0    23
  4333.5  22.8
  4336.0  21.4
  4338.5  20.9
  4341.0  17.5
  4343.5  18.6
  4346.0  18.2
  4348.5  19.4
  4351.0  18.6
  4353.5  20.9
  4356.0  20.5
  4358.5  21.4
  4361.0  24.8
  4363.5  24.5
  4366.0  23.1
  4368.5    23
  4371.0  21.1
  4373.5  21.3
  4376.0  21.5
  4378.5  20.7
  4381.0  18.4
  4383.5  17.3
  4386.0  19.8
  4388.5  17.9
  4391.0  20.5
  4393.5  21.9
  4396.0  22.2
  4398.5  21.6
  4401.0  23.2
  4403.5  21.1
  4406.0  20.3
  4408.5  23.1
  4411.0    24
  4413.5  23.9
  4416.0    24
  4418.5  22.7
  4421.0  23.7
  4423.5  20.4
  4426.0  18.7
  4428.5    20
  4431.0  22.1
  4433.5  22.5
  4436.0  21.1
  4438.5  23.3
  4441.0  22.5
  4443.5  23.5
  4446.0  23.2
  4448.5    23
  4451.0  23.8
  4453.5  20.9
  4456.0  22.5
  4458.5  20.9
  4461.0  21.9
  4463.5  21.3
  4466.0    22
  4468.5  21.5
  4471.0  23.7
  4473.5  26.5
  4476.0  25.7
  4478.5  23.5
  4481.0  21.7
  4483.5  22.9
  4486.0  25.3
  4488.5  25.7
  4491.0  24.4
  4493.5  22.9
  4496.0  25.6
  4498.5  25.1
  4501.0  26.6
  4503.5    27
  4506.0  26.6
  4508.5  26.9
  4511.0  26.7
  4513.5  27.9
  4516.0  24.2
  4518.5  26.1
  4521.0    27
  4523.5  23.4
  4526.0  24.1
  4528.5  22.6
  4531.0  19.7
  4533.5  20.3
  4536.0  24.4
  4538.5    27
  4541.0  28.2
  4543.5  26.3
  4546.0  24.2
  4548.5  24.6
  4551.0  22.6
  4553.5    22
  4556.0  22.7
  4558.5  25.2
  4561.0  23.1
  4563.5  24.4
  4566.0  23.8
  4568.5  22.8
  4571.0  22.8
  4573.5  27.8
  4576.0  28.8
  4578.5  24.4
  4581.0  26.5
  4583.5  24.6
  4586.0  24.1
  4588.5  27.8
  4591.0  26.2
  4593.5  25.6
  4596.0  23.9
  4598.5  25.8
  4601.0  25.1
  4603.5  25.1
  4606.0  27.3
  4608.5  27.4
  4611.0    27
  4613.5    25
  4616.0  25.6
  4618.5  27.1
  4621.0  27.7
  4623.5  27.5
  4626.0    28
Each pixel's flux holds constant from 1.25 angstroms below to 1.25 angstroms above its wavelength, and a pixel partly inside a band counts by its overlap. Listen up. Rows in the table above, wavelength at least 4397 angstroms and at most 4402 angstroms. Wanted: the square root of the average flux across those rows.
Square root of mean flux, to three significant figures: 4.73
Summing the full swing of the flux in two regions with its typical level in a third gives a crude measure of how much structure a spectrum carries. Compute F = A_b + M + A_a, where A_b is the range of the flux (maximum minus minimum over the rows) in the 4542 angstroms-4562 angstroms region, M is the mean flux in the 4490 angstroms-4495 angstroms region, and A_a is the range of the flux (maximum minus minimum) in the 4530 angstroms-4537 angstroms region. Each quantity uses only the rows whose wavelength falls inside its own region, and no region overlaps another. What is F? 33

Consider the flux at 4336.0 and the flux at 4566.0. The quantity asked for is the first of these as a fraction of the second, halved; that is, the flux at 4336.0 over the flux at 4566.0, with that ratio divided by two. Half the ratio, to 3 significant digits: 0.450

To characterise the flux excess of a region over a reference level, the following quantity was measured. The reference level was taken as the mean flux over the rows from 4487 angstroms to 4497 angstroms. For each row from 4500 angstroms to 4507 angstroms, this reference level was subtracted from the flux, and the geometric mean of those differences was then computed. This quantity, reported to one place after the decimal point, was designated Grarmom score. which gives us 2.1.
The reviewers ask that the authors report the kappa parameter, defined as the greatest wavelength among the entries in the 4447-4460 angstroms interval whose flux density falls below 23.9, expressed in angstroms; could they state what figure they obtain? 4458.5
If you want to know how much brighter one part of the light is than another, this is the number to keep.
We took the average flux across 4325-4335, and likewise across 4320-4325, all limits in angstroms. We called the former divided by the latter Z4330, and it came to 1.2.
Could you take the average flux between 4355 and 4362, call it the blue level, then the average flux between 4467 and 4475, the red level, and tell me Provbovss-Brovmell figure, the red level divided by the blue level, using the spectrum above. 1.1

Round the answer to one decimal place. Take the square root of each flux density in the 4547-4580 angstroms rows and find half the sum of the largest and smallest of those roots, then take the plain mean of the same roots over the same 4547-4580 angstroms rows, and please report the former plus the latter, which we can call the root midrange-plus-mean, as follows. 9.9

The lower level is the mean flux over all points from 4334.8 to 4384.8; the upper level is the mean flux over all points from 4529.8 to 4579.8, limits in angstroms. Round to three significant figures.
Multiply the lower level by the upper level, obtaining 501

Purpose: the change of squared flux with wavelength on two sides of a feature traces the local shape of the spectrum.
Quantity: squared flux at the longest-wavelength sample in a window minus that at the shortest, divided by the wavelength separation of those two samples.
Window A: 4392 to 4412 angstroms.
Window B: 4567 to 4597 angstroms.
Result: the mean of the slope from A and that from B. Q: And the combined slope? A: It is 4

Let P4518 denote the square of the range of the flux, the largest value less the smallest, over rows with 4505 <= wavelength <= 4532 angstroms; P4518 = 67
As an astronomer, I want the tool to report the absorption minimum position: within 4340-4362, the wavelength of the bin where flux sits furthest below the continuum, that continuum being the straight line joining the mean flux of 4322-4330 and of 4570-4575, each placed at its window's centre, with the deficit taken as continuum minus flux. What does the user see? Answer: 4341.0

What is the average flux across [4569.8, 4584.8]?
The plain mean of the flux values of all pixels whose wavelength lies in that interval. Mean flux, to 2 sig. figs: 26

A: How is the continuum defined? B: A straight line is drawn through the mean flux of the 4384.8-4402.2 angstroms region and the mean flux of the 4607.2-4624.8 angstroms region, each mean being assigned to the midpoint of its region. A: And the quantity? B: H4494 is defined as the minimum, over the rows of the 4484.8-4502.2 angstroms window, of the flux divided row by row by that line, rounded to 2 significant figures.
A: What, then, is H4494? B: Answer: 0.97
